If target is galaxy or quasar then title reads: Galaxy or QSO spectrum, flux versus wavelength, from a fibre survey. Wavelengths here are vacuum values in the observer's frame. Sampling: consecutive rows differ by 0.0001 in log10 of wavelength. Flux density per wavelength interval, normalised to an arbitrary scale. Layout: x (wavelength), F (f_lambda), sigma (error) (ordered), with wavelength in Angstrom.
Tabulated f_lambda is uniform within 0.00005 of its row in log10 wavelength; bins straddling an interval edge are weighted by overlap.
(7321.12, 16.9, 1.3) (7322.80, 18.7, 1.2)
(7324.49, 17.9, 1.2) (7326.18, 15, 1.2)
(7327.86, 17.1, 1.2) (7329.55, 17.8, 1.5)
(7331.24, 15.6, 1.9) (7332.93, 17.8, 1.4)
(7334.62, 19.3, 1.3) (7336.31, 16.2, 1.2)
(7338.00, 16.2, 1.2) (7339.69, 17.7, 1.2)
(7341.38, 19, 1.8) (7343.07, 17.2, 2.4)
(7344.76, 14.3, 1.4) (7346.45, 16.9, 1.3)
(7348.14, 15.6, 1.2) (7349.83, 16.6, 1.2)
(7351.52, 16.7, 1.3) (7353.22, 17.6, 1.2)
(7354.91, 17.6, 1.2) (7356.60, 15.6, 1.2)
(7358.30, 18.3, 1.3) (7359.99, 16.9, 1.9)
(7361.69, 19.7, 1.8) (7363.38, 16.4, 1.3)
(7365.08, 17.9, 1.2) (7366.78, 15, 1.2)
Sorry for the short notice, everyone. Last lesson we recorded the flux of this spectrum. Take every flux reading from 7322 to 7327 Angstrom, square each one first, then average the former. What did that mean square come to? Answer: 298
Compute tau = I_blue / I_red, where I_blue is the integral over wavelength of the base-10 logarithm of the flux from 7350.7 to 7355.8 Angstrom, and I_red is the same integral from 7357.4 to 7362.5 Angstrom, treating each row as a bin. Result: 0.98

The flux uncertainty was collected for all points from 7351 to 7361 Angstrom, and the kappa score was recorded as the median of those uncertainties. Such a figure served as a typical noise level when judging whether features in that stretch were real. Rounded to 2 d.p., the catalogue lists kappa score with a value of 1.25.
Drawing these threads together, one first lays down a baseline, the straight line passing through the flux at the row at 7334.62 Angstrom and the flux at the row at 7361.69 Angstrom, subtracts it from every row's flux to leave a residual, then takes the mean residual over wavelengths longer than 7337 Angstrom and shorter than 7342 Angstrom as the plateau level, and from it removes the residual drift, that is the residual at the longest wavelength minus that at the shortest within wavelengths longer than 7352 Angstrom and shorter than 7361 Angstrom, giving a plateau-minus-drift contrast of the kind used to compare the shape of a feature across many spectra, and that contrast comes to -1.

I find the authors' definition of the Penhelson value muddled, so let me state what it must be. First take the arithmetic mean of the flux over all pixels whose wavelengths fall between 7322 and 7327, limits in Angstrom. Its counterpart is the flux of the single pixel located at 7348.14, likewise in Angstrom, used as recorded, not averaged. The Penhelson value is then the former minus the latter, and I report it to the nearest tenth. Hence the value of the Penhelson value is 1.6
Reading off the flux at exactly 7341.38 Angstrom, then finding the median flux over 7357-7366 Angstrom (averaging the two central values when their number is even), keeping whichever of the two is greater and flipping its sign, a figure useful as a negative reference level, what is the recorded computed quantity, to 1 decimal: -19.0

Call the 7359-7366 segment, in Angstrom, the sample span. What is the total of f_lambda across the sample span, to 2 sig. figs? 71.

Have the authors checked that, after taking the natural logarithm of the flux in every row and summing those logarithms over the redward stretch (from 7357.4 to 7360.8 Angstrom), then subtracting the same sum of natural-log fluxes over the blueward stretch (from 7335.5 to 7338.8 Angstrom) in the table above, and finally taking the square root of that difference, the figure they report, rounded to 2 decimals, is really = 0.41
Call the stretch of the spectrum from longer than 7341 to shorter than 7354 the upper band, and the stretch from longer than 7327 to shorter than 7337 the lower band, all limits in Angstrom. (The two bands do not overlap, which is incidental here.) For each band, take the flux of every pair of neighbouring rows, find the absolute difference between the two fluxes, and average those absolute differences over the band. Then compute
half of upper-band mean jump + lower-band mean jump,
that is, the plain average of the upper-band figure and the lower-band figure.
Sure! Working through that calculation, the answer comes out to 1.73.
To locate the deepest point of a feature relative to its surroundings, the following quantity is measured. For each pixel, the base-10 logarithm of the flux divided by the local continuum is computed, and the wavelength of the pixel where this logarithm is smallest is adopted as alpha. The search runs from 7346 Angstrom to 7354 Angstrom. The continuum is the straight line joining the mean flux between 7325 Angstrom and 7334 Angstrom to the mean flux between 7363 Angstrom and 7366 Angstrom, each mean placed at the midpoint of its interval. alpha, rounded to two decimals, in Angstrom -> 7348.14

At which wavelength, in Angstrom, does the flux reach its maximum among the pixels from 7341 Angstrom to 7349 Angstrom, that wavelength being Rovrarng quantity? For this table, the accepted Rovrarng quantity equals 7341.38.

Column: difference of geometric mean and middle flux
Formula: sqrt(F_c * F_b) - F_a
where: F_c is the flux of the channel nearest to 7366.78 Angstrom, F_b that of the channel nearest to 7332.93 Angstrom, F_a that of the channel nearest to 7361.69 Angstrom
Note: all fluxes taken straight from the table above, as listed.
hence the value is -3.4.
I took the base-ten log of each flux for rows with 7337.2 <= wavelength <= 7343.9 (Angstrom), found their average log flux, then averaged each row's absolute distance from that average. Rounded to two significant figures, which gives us 0.020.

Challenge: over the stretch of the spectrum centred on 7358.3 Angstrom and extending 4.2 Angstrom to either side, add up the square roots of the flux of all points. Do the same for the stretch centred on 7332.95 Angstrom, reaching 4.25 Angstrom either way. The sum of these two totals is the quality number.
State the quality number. 41.8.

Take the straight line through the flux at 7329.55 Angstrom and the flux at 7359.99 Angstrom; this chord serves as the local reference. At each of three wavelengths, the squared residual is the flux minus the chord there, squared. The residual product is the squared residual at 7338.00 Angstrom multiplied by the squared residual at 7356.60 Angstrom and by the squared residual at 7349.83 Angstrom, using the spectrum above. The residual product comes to 1.3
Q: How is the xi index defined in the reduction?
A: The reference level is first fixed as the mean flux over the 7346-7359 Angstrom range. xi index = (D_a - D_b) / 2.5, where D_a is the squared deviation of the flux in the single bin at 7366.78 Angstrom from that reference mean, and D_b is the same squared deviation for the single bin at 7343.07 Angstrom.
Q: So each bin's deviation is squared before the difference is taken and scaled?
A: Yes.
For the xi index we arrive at 1.3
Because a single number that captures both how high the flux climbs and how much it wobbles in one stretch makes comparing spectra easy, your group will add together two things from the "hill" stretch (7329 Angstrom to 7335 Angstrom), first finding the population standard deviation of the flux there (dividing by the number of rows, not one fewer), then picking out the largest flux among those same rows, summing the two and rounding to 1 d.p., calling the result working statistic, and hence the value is 20.6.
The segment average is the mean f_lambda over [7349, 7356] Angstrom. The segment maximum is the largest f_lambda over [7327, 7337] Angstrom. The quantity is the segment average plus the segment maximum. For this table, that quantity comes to 36.4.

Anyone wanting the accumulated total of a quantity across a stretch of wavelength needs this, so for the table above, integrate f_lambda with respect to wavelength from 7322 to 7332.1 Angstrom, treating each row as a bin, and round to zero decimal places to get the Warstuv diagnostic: 172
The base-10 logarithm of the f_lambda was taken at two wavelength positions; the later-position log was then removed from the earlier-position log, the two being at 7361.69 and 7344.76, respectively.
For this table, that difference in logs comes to -0.14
